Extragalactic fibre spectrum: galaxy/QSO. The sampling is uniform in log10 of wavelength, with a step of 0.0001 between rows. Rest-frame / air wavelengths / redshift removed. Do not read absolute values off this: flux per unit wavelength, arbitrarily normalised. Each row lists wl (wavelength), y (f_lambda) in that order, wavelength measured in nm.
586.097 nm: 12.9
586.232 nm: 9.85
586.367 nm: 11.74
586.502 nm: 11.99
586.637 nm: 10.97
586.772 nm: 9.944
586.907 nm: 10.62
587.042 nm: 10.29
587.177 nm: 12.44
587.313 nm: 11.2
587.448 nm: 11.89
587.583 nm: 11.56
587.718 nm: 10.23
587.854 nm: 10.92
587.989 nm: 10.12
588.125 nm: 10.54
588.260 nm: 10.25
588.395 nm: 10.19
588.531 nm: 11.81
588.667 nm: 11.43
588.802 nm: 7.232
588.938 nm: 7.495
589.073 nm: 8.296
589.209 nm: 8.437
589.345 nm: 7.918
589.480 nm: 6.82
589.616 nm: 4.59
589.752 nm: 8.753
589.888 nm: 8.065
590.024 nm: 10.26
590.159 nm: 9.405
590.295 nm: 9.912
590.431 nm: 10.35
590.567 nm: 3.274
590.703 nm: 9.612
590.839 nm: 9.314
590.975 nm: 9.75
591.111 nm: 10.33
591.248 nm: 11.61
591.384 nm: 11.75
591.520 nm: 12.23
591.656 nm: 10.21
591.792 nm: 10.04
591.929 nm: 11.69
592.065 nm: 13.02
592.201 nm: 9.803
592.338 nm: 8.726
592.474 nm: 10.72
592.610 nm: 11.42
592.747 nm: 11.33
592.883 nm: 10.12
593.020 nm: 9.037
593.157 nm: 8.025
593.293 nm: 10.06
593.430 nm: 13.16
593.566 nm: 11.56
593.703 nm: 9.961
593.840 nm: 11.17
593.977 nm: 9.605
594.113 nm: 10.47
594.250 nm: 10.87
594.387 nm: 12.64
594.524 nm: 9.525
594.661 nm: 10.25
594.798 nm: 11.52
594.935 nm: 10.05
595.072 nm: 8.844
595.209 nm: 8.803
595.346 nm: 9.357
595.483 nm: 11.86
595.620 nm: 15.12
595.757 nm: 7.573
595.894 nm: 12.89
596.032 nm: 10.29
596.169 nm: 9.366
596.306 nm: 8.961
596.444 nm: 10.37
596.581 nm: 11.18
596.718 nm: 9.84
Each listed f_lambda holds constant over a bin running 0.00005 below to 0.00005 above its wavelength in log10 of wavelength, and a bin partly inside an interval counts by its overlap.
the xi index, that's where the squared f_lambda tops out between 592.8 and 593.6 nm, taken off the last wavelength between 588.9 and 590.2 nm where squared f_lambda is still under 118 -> -3.27 nm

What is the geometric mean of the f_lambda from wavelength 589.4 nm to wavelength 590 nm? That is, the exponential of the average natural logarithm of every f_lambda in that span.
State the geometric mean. 6.9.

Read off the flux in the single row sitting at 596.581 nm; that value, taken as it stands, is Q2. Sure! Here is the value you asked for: 11.18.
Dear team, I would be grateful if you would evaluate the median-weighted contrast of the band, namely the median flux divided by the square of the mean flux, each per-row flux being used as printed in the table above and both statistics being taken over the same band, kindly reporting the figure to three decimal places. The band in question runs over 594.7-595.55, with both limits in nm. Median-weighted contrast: 0.096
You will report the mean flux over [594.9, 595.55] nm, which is 9.8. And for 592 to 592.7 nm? 10.7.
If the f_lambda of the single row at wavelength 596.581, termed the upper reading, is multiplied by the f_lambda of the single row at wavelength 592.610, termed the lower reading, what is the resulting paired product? 128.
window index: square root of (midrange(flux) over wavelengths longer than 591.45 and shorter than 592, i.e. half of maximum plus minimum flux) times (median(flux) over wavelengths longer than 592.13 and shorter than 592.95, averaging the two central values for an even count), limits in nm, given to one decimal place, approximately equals 10.8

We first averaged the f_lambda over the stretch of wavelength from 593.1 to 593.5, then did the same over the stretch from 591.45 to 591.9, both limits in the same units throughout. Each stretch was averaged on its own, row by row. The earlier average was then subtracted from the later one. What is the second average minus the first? 0.4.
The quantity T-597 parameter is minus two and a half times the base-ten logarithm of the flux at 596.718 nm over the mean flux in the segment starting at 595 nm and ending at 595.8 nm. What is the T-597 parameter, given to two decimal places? 0.05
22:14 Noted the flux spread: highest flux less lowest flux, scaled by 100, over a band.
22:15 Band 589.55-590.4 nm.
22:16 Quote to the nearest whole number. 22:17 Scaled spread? 567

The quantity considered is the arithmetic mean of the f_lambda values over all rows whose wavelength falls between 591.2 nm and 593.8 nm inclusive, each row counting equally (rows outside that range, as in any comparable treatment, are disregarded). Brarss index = 10.8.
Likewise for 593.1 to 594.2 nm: 10.5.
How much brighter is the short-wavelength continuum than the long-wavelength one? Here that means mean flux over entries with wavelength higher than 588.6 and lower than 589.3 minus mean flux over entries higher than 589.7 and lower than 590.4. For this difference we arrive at -1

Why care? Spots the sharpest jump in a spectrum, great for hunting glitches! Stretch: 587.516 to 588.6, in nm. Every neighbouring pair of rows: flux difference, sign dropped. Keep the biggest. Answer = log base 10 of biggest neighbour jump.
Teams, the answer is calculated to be 0.2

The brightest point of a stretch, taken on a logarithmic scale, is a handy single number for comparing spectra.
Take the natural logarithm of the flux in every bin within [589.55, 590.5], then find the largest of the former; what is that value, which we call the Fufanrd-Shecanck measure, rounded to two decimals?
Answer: 2.34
